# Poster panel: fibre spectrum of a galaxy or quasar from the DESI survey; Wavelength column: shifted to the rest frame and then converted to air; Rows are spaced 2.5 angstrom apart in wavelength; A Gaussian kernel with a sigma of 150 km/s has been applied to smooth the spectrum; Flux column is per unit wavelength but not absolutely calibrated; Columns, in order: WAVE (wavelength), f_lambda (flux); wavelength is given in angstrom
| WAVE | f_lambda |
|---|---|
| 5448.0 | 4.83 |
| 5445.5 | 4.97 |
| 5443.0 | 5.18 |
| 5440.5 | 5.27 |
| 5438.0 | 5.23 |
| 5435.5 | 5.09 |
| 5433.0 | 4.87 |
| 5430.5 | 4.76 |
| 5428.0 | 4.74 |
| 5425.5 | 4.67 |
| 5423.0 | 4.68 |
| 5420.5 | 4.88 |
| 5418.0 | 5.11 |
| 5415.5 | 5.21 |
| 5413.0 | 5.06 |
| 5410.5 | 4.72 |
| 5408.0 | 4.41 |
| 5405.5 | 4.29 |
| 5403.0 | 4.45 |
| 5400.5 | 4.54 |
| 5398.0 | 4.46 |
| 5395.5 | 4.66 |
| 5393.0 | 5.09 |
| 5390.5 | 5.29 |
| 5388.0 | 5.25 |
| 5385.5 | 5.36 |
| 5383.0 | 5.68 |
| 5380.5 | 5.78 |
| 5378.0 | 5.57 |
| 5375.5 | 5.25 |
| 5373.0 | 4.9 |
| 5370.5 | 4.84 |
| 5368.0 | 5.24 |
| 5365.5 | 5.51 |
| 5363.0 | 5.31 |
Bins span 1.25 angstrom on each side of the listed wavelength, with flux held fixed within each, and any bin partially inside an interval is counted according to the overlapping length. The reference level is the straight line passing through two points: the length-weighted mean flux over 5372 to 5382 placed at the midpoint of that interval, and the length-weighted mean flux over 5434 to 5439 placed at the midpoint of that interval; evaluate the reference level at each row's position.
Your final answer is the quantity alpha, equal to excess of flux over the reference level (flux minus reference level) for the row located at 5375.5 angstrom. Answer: -0.2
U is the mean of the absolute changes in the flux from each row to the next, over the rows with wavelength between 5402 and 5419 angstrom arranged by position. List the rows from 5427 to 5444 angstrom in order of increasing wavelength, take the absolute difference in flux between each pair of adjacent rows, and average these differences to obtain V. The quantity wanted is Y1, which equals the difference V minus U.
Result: -0.09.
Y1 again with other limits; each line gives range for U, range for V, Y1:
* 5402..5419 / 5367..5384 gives 0.04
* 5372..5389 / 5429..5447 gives -0.10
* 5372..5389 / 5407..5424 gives -0.01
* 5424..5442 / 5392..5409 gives 0.08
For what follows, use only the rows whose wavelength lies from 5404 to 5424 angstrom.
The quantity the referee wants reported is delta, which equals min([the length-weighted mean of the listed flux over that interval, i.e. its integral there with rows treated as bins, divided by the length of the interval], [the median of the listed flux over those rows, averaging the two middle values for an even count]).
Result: 4.8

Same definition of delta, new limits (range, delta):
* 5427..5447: 5.0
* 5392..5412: 4.5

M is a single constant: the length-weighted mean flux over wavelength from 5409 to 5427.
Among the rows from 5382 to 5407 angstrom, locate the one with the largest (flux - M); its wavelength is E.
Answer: 5383.0 angstrom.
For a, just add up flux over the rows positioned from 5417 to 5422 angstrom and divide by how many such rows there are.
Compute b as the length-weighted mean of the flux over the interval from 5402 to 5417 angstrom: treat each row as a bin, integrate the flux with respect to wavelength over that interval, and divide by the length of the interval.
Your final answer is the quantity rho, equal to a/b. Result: 1.063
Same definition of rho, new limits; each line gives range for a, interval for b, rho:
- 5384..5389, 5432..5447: 1.040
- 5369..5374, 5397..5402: 1.082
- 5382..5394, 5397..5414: 1.171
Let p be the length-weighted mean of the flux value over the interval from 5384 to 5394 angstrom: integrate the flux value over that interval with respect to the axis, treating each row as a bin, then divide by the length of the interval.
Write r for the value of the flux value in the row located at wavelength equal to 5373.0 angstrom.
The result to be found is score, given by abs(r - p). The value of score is 0.36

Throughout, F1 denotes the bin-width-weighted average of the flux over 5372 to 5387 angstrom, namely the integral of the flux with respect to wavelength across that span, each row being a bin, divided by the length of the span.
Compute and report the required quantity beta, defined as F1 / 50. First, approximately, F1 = 5.43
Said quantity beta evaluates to 0.109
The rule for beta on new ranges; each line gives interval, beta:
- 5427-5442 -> 0.100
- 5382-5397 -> 0.104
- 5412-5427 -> 0.099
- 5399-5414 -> 0.091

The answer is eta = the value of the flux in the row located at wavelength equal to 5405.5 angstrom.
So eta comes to 4.29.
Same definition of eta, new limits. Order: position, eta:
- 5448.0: 4.83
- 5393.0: 5.09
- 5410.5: 4.72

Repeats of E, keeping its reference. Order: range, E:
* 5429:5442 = 5440.5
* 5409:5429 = 5415.5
